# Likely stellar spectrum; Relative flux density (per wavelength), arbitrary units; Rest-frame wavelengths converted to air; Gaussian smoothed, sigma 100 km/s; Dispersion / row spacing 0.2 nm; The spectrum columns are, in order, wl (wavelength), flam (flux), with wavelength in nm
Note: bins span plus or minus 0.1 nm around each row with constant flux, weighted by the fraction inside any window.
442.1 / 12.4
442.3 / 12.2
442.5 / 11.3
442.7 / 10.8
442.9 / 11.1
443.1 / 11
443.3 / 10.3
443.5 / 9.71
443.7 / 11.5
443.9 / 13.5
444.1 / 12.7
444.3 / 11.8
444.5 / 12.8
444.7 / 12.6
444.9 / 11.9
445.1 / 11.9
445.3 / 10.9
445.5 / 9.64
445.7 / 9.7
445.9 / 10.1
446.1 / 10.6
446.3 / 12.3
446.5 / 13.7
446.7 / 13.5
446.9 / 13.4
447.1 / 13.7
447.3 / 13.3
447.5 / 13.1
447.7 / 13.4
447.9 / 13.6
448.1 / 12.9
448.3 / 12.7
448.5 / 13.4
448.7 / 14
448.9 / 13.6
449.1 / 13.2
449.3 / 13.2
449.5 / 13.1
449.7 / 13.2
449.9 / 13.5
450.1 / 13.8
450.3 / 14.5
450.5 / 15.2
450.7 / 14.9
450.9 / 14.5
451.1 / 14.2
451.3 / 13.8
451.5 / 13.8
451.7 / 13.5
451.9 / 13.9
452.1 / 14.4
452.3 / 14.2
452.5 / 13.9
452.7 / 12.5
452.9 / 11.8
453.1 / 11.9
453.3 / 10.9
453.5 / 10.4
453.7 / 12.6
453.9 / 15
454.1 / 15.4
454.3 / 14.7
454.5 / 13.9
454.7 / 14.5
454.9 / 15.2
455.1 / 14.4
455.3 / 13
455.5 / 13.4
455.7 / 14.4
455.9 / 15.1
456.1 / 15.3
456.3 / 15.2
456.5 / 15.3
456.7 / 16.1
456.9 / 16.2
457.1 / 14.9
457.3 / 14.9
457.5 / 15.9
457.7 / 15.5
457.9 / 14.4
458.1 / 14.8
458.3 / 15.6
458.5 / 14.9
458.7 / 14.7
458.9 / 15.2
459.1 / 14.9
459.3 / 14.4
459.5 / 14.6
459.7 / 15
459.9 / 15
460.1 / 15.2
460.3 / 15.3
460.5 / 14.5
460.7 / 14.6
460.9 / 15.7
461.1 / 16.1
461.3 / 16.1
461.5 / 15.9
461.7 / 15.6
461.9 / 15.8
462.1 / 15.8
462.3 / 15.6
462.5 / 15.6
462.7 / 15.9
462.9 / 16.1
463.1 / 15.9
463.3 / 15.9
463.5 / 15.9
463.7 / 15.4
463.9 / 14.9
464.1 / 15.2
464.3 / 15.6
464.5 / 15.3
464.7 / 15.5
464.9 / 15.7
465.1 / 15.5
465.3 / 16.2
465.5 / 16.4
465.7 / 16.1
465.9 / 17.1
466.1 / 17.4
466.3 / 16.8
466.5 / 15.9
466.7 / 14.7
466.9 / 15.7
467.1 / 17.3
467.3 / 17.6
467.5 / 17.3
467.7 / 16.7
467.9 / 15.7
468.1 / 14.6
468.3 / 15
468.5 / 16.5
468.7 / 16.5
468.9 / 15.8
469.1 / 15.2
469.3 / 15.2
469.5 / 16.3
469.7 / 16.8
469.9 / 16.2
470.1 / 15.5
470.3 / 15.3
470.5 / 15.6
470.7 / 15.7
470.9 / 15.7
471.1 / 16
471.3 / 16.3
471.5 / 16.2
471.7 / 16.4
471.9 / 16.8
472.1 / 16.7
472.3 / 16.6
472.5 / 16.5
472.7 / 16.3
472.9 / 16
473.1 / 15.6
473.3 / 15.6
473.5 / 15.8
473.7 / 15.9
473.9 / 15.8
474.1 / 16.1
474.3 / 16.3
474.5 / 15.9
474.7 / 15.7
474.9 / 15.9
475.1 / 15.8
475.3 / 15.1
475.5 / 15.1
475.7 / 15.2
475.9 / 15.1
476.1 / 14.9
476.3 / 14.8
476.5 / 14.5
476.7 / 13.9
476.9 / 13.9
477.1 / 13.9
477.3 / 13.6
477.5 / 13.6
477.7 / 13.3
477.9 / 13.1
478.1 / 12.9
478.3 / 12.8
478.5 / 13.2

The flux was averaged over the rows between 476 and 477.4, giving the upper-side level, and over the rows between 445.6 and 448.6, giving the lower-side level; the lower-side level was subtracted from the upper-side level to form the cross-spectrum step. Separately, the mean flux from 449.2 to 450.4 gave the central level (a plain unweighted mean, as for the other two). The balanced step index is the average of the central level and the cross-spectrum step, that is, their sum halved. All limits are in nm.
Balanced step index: 7.6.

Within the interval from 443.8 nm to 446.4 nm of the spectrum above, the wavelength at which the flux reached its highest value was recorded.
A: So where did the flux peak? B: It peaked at 443.9 nm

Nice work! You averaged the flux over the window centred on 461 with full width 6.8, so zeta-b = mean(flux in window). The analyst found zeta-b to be 15.3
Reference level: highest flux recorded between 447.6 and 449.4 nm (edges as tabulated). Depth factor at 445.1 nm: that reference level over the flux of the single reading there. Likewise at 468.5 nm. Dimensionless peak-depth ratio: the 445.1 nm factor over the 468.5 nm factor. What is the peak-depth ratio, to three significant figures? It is 1.39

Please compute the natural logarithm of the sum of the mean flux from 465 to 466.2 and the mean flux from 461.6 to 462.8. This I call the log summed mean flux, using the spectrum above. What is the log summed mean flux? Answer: 3.47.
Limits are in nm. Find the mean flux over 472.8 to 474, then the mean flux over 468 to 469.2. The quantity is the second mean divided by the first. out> 0.99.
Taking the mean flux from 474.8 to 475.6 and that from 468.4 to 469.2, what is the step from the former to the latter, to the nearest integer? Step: 1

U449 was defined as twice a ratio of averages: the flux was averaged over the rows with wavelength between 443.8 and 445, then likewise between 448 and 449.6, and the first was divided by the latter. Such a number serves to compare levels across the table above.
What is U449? 1.89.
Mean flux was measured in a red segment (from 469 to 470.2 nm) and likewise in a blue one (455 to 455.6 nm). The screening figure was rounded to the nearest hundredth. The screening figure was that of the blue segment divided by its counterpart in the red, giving 0.86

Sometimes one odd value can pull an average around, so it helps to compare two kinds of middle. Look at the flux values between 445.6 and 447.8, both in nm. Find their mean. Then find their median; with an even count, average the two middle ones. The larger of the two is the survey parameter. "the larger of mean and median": 13.3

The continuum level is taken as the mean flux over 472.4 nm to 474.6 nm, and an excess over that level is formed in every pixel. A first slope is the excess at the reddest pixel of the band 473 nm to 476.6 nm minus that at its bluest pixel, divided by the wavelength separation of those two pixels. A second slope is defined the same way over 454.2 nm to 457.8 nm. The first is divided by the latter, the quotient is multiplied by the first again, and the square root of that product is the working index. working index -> 0.7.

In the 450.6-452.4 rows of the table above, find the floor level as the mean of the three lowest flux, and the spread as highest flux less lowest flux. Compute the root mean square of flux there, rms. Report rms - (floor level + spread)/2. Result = 6.6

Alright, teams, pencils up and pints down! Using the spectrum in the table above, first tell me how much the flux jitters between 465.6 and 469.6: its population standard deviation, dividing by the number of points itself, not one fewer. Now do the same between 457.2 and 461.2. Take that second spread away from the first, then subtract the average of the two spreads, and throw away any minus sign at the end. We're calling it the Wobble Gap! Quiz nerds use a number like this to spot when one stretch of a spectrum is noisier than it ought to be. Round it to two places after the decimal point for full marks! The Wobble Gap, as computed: 0.27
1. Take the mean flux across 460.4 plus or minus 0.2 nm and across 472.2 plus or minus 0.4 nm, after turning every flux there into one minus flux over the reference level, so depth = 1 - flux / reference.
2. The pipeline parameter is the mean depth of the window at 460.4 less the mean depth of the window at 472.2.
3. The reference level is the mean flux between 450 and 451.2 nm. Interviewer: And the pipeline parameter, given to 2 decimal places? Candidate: 0.12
